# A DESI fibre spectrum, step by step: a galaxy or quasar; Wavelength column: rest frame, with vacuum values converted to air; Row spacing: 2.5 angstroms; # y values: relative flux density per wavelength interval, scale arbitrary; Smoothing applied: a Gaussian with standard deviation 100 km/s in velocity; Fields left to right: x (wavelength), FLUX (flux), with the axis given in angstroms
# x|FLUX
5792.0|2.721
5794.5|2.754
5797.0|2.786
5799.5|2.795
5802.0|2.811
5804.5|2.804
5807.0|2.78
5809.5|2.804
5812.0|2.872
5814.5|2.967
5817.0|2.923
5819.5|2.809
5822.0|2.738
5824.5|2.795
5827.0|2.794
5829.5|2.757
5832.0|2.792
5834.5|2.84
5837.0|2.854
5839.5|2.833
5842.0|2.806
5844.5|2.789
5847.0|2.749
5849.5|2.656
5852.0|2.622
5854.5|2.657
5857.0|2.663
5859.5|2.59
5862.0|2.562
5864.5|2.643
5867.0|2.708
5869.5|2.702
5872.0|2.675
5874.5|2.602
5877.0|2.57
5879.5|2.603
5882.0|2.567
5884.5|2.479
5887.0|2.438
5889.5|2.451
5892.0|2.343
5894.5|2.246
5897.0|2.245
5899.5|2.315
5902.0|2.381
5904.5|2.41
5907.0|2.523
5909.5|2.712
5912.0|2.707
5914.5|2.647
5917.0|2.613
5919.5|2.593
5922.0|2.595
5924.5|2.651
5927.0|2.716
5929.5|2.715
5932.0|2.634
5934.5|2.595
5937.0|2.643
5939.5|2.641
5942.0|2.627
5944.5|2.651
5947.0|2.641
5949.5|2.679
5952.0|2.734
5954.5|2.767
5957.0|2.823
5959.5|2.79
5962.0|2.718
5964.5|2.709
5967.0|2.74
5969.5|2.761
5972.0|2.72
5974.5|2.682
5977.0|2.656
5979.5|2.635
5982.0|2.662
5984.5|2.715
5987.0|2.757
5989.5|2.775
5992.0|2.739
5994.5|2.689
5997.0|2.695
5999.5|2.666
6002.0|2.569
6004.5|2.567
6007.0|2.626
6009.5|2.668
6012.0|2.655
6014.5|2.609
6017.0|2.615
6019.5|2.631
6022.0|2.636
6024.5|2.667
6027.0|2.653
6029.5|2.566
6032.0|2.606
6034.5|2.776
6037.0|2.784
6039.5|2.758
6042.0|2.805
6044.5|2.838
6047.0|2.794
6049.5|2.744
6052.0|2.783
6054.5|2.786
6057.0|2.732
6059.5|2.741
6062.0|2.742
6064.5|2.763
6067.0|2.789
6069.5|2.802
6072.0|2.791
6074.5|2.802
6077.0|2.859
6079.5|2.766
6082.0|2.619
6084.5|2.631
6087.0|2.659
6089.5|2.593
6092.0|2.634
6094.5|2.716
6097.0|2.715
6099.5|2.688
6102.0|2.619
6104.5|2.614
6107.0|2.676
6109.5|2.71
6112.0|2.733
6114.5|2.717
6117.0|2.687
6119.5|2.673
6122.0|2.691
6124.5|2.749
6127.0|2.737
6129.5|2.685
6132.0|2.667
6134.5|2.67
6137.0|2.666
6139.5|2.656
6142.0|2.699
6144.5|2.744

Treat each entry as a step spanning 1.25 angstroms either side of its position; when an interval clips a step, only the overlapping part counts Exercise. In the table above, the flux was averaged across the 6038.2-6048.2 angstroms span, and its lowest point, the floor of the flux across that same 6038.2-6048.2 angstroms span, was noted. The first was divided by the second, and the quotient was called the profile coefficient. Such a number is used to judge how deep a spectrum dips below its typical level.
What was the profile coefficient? 1.015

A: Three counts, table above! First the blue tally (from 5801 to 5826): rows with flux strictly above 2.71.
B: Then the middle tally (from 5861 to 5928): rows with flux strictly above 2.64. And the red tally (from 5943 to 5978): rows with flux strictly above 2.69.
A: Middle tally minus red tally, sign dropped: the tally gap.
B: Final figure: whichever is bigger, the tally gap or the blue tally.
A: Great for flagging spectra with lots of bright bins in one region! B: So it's 10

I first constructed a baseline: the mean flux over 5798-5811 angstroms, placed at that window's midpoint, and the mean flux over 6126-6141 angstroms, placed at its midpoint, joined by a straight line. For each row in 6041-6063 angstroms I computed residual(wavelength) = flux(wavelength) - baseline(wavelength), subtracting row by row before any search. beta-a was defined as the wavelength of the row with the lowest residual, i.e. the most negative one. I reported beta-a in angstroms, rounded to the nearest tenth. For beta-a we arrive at 6057.0 angstroms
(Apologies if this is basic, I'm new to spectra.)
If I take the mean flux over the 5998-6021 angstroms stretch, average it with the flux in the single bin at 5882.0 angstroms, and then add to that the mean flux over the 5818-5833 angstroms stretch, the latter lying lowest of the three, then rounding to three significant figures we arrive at 5.38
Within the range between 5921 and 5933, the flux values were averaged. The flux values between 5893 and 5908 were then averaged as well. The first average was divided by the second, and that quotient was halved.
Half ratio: 0.57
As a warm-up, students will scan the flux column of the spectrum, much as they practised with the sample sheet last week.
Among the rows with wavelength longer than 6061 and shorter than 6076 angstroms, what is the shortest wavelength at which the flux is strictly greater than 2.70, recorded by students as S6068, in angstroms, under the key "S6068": 6062.0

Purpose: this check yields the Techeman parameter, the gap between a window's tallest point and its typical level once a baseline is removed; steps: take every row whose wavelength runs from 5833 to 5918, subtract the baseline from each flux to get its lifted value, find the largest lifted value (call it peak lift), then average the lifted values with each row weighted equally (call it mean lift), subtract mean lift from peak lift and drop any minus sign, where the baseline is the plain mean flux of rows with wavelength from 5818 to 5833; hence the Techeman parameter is 0.26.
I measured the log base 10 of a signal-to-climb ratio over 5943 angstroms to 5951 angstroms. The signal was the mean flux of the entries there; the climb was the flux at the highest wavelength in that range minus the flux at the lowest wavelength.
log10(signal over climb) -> 2.0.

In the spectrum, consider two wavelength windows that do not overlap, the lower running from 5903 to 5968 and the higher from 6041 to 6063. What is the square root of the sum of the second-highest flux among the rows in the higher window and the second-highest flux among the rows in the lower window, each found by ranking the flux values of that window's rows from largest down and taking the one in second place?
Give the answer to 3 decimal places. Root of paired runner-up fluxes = 2.365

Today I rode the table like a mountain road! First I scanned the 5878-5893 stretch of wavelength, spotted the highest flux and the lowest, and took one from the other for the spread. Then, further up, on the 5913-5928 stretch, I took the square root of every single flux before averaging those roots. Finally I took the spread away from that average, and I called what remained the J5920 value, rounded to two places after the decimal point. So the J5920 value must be 1.36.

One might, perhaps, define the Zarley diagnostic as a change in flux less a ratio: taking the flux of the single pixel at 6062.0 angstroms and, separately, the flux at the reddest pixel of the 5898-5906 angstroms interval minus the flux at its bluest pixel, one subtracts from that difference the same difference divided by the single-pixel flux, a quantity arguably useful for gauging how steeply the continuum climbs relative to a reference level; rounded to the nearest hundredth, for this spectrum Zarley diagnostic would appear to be 0.06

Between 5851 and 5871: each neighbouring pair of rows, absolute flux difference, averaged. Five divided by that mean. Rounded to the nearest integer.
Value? 119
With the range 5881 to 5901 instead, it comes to 84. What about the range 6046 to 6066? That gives 198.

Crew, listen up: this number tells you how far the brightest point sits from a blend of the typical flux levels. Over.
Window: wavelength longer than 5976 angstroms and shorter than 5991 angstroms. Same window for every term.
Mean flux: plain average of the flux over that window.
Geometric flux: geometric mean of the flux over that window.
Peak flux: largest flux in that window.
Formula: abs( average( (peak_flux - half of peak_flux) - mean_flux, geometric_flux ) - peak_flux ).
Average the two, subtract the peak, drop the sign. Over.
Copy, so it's 2.08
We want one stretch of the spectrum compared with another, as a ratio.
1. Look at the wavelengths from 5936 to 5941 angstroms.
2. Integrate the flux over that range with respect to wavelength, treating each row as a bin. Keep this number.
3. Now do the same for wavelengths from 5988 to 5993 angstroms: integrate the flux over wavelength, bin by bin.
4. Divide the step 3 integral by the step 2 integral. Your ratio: 1.04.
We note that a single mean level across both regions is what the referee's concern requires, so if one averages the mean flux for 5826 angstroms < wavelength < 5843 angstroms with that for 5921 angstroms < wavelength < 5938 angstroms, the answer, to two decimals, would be 2.73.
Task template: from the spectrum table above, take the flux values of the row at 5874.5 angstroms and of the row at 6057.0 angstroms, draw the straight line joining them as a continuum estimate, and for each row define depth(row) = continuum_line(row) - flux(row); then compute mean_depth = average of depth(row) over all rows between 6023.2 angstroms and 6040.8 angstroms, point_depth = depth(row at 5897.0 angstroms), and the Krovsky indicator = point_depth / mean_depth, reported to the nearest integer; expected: 14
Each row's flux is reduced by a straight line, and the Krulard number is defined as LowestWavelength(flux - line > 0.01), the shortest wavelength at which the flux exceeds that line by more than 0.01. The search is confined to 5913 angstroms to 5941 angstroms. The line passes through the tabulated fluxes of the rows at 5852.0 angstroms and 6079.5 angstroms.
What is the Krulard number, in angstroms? 5927.0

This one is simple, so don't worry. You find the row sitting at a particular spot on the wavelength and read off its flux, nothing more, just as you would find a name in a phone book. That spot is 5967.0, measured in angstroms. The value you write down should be 2.74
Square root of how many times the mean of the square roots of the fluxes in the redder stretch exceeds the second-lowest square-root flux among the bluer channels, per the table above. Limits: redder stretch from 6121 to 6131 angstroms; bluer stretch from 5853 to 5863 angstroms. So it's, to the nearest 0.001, 1.012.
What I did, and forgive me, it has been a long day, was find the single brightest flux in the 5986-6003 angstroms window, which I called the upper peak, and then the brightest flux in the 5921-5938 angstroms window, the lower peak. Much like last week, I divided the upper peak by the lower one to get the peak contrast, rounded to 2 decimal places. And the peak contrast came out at 1.02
